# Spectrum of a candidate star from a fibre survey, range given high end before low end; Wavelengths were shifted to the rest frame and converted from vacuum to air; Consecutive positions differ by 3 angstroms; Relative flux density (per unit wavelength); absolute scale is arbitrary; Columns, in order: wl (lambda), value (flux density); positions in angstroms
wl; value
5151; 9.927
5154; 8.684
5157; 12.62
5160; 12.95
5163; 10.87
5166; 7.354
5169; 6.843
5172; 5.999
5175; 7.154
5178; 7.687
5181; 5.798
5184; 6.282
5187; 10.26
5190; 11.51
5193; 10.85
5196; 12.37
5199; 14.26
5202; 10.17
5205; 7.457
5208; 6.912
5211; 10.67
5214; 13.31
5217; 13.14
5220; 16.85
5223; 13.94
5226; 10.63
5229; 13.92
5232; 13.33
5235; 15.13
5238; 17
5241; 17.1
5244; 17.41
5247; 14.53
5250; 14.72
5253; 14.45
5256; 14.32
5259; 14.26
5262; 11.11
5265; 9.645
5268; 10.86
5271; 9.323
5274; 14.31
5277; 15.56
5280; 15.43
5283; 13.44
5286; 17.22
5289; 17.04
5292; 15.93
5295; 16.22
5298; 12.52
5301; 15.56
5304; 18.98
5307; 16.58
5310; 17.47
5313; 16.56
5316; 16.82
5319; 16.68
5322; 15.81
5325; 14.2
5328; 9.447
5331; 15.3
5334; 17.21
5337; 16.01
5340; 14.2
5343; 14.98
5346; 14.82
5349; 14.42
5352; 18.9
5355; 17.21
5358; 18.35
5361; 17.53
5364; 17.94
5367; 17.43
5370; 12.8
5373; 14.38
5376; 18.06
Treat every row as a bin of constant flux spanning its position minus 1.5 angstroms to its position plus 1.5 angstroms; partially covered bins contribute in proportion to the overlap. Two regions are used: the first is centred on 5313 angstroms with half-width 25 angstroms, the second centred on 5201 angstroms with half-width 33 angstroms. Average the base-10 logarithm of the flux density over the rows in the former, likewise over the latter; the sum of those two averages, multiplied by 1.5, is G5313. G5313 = 3.3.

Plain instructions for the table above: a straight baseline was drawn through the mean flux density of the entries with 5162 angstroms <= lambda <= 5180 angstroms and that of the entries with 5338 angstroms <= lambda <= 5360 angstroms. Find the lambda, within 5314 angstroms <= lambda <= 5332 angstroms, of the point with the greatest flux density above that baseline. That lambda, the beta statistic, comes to 5316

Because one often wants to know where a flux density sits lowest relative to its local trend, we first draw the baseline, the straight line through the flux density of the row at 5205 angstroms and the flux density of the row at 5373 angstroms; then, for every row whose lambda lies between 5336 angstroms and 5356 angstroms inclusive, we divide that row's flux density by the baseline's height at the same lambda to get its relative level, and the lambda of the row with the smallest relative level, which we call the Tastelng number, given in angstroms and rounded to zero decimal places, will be 5349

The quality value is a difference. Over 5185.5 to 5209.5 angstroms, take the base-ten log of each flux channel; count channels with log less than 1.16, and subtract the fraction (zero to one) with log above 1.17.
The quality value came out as 8.0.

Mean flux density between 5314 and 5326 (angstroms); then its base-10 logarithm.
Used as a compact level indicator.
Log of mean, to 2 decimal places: 1.20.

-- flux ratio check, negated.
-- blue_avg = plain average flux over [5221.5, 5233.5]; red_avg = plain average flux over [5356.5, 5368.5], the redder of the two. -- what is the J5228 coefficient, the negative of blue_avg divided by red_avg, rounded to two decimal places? -0.73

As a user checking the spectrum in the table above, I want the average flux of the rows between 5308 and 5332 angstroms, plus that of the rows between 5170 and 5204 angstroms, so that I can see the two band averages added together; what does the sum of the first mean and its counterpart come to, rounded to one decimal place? 24.6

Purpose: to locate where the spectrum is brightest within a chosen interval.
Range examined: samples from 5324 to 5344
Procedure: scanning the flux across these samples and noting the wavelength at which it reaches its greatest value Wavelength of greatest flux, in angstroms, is 5334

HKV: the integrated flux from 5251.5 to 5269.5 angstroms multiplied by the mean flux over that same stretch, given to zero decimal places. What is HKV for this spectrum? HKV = 2786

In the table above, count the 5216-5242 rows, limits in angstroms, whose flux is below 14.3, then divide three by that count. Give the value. 0.60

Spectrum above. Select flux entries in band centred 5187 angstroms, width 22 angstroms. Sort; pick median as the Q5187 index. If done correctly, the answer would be 10.3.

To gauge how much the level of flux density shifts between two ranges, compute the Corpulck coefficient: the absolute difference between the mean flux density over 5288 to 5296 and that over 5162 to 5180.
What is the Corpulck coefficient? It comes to 9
